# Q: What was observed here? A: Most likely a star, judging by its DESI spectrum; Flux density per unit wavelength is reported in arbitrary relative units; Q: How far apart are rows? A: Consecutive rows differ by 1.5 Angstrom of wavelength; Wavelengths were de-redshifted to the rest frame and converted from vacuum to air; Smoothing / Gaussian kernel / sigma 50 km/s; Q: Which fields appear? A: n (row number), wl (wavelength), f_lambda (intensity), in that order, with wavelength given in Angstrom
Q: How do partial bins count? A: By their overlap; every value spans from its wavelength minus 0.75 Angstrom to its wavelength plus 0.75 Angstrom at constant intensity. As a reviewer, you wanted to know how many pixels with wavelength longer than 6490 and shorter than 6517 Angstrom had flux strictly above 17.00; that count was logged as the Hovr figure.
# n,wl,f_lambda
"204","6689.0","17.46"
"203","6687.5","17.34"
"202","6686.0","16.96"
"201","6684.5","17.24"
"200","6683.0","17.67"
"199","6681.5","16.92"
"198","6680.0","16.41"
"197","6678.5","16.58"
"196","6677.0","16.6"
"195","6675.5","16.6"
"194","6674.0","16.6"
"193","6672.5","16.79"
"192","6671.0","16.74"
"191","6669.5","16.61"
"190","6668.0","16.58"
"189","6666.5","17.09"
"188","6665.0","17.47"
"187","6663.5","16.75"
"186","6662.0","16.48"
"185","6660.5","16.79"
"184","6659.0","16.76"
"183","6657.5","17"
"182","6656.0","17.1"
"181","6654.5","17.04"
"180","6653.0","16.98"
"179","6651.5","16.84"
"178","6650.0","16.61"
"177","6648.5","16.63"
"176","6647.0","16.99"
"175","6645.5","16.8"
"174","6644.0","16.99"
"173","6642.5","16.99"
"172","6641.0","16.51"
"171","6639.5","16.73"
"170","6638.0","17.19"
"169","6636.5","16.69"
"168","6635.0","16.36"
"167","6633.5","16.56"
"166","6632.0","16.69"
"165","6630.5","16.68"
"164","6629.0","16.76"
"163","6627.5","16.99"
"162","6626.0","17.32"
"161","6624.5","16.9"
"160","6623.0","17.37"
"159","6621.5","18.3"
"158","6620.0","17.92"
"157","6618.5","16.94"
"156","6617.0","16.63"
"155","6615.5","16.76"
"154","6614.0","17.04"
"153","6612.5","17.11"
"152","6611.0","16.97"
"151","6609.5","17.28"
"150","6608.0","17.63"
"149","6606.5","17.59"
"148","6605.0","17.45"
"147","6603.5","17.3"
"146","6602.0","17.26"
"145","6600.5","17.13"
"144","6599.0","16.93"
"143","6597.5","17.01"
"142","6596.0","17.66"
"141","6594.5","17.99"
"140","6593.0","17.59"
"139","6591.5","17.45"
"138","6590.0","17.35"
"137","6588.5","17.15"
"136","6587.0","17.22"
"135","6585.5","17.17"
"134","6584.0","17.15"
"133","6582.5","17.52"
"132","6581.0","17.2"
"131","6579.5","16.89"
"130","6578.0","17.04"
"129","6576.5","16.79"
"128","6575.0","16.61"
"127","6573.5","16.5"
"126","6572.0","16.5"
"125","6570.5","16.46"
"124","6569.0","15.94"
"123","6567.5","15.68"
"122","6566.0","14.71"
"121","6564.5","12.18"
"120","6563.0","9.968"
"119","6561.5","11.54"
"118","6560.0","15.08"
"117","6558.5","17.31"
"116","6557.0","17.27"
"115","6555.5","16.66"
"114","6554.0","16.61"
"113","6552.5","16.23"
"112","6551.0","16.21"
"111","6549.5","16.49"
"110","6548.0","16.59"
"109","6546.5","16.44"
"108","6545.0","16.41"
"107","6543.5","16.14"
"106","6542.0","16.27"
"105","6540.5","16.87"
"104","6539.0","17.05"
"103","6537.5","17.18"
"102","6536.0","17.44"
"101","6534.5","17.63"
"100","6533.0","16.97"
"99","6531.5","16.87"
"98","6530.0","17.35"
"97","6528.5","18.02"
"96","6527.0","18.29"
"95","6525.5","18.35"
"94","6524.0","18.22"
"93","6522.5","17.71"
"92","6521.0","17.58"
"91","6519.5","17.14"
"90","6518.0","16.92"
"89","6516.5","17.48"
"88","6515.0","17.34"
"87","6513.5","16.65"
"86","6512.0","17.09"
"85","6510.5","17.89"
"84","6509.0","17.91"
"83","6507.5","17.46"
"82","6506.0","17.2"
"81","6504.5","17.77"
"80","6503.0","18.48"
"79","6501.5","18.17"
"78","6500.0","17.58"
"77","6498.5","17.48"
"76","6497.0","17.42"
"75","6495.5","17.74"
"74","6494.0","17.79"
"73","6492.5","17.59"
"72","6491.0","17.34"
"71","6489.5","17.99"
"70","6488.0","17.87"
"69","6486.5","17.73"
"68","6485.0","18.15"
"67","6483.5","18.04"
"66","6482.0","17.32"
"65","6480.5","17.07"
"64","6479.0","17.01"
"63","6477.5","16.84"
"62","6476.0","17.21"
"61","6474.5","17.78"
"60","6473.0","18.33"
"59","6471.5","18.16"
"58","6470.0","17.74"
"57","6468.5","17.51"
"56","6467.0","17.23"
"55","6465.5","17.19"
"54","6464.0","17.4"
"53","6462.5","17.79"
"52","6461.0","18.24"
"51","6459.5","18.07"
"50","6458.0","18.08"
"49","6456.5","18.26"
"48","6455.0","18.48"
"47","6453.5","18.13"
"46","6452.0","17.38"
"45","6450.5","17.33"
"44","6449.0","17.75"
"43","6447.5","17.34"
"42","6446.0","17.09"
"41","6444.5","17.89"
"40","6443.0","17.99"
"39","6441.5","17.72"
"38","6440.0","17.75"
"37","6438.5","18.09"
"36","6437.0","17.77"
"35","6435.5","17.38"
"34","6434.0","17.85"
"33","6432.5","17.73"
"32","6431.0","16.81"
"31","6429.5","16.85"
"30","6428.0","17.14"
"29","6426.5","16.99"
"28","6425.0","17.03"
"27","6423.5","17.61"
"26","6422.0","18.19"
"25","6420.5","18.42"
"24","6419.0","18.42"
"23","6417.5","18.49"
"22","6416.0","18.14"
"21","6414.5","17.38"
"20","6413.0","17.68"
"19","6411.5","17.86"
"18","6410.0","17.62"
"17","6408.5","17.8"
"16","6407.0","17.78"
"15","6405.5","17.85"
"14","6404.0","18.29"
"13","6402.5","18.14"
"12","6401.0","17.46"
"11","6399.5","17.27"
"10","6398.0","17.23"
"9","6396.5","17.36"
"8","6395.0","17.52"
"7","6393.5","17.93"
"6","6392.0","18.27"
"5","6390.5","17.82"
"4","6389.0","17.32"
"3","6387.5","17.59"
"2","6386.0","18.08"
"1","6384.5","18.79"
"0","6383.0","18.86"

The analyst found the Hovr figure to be 17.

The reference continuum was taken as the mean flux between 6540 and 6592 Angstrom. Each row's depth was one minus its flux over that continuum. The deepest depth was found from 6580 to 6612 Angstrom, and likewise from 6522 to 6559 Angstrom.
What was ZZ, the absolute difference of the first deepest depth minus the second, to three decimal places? 0.049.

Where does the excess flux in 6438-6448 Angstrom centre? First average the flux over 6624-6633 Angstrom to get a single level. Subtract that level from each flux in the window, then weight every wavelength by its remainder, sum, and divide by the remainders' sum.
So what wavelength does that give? 6442.1 Angstrom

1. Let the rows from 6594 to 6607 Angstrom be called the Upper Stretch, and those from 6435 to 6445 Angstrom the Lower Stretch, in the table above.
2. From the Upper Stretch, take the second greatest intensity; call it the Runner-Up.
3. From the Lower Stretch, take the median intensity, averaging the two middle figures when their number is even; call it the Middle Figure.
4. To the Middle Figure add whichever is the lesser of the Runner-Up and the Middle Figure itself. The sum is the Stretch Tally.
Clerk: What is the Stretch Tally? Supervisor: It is 35.4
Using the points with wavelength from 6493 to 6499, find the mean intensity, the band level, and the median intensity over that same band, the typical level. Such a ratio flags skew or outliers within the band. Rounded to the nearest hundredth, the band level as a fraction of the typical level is 1.00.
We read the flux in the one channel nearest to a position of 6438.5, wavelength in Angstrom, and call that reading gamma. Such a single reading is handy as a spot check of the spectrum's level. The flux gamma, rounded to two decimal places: 18.09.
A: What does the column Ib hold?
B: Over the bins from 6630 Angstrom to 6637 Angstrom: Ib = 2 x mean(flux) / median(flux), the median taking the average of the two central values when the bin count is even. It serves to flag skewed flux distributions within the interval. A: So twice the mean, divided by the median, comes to 1.99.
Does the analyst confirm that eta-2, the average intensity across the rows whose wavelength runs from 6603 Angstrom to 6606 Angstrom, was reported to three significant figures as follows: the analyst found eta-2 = 17.4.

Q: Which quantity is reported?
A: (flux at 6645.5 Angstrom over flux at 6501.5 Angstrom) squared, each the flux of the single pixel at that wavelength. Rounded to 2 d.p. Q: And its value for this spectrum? 0.85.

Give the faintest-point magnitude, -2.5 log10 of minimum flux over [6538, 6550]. -3.02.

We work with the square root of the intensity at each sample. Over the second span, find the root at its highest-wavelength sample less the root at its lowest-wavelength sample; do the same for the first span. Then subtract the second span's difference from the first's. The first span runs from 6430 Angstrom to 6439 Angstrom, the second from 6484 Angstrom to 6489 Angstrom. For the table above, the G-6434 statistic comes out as 0.19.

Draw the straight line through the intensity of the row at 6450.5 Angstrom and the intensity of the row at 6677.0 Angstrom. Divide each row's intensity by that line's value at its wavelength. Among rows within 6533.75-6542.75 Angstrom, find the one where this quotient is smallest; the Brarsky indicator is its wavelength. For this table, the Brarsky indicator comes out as 6542.0 Angstrom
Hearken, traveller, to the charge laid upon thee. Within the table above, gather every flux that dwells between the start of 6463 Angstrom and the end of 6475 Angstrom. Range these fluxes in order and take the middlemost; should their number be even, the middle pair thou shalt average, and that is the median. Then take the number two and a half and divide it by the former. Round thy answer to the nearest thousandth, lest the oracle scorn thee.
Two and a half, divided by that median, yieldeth 0.142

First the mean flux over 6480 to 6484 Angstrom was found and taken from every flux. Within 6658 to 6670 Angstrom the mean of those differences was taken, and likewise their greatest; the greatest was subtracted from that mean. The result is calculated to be -0.65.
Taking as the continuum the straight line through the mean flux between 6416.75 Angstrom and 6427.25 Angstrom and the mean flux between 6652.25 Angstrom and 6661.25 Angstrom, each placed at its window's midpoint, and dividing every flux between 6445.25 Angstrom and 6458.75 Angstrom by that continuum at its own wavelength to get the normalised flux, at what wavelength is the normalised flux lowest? 6446.0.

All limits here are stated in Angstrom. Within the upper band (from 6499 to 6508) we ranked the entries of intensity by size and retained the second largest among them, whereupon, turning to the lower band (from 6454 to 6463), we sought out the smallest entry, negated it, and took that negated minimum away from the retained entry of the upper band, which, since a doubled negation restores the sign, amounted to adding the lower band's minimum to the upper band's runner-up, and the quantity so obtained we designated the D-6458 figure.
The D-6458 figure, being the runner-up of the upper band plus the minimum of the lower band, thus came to 36.0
